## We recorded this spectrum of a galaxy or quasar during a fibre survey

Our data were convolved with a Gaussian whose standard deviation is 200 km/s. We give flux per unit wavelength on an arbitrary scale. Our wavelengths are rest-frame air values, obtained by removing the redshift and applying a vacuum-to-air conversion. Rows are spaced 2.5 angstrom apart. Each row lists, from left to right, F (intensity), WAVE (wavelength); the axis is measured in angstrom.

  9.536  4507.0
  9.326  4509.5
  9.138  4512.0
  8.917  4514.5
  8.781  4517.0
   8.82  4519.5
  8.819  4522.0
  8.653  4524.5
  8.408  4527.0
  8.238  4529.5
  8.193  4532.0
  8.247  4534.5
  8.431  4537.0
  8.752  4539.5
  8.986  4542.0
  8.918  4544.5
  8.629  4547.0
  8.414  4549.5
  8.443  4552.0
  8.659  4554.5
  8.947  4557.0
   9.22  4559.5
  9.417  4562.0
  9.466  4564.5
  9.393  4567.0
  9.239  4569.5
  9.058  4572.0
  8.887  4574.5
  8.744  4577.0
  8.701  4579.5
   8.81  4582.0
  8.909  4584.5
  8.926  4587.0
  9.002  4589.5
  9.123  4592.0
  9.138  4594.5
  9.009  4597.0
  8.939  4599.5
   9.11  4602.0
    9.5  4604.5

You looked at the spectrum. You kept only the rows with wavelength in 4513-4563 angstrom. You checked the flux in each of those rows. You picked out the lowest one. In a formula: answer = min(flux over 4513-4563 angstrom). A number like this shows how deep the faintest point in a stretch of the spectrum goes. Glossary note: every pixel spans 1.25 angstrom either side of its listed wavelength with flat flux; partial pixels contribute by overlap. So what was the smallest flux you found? 8.193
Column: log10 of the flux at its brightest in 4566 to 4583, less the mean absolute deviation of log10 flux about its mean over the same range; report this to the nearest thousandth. 0.962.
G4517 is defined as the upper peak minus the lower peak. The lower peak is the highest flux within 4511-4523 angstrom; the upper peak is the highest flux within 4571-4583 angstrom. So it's -0.08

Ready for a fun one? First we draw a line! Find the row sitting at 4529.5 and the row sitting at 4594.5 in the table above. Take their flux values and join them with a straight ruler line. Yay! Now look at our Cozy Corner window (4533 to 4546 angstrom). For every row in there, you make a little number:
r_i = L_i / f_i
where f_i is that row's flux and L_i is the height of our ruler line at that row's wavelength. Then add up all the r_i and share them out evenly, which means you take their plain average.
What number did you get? 0.97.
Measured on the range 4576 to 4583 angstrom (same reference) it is 1.02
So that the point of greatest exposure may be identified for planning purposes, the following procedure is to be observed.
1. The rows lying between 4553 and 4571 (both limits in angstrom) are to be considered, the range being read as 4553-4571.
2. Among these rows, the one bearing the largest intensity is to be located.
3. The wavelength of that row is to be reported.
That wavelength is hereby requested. 4564.5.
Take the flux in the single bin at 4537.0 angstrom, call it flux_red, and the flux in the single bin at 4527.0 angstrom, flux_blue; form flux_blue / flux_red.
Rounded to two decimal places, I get 1.00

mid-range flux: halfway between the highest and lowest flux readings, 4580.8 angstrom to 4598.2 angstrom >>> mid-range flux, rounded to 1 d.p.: 9.0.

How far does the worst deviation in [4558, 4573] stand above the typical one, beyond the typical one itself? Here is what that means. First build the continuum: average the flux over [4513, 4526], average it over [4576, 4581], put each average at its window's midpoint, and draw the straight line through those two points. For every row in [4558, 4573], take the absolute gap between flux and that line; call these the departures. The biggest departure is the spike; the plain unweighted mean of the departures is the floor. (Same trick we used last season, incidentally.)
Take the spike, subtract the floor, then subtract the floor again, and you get -0.39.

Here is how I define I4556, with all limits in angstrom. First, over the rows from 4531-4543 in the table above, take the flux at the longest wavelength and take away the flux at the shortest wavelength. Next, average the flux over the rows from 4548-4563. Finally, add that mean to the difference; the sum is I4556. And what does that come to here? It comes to 9.6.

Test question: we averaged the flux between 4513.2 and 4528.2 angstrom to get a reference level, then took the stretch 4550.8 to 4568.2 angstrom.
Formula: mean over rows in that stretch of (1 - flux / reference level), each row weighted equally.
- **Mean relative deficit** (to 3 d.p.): -0.039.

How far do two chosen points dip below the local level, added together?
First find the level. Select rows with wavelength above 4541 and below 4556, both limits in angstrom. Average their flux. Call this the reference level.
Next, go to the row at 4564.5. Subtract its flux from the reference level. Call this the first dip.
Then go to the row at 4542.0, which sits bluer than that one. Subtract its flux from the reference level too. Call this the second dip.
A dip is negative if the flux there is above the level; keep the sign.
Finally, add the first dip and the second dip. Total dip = -1.1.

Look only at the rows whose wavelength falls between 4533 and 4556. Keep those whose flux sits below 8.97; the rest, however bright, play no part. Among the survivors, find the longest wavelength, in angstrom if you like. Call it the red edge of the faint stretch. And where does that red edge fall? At 4554.5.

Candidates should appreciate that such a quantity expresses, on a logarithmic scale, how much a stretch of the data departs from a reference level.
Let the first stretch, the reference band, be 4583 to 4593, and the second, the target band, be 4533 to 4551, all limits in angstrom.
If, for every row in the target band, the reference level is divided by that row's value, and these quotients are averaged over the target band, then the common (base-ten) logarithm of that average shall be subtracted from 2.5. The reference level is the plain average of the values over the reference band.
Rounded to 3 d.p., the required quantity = 2.482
